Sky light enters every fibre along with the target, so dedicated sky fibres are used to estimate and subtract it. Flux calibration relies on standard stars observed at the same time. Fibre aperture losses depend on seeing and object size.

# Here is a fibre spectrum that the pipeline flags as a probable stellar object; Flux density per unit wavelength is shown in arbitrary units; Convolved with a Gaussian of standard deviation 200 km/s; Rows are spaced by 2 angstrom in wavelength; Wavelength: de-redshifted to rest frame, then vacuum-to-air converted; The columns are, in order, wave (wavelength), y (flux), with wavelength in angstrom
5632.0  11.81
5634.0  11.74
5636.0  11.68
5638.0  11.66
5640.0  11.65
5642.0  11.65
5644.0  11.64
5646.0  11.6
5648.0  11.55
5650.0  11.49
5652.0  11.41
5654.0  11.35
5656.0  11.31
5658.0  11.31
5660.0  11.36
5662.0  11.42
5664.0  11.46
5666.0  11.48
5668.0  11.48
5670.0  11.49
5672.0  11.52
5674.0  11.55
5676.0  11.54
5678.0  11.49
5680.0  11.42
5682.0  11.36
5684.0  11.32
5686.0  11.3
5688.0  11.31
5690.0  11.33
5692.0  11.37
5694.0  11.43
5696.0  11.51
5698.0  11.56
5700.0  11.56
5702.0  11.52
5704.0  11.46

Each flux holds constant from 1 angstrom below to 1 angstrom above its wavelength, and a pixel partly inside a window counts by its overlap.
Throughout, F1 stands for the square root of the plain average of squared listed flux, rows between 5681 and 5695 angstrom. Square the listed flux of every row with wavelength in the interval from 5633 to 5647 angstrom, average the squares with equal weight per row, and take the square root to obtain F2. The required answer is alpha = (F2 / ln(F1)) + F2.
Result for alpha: 16.46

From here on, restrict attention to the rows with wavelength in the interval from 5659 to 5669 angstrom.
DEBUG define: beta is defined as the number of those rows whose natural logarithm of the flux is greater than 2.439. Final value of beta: 2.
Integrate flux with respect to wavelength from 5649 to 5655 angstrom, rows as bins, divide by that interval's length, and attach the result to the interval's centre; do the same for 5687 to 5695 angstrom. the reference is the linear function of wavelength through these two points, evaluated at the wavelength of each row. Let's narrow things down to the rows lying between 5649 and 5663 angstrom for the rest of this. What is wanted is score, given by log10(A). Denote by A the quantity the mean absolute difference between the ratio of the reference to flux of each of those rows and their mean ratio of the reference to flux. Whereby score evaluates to -2.35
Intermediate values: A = 0.0045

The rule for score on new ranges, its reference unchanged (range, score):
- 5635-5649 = -2.61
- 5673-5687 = -2.15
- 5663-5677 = -2.53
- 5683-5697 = -2.25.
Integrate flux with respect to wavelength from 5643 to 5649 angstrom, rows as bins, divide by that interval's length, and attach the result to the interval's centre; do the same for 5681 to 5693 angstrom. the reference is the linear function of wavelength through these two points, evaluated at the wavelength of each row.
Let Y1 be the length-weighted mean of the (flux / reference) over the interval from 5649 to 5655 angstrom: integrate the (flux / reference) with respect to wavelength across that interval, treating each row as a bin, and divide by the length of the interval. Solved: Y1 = 0.99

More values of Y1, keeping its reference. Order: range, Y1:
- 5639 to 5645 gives 1.00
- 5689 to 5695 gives 1.01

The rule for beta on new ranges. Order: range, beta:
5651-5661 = 0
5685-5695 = 0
